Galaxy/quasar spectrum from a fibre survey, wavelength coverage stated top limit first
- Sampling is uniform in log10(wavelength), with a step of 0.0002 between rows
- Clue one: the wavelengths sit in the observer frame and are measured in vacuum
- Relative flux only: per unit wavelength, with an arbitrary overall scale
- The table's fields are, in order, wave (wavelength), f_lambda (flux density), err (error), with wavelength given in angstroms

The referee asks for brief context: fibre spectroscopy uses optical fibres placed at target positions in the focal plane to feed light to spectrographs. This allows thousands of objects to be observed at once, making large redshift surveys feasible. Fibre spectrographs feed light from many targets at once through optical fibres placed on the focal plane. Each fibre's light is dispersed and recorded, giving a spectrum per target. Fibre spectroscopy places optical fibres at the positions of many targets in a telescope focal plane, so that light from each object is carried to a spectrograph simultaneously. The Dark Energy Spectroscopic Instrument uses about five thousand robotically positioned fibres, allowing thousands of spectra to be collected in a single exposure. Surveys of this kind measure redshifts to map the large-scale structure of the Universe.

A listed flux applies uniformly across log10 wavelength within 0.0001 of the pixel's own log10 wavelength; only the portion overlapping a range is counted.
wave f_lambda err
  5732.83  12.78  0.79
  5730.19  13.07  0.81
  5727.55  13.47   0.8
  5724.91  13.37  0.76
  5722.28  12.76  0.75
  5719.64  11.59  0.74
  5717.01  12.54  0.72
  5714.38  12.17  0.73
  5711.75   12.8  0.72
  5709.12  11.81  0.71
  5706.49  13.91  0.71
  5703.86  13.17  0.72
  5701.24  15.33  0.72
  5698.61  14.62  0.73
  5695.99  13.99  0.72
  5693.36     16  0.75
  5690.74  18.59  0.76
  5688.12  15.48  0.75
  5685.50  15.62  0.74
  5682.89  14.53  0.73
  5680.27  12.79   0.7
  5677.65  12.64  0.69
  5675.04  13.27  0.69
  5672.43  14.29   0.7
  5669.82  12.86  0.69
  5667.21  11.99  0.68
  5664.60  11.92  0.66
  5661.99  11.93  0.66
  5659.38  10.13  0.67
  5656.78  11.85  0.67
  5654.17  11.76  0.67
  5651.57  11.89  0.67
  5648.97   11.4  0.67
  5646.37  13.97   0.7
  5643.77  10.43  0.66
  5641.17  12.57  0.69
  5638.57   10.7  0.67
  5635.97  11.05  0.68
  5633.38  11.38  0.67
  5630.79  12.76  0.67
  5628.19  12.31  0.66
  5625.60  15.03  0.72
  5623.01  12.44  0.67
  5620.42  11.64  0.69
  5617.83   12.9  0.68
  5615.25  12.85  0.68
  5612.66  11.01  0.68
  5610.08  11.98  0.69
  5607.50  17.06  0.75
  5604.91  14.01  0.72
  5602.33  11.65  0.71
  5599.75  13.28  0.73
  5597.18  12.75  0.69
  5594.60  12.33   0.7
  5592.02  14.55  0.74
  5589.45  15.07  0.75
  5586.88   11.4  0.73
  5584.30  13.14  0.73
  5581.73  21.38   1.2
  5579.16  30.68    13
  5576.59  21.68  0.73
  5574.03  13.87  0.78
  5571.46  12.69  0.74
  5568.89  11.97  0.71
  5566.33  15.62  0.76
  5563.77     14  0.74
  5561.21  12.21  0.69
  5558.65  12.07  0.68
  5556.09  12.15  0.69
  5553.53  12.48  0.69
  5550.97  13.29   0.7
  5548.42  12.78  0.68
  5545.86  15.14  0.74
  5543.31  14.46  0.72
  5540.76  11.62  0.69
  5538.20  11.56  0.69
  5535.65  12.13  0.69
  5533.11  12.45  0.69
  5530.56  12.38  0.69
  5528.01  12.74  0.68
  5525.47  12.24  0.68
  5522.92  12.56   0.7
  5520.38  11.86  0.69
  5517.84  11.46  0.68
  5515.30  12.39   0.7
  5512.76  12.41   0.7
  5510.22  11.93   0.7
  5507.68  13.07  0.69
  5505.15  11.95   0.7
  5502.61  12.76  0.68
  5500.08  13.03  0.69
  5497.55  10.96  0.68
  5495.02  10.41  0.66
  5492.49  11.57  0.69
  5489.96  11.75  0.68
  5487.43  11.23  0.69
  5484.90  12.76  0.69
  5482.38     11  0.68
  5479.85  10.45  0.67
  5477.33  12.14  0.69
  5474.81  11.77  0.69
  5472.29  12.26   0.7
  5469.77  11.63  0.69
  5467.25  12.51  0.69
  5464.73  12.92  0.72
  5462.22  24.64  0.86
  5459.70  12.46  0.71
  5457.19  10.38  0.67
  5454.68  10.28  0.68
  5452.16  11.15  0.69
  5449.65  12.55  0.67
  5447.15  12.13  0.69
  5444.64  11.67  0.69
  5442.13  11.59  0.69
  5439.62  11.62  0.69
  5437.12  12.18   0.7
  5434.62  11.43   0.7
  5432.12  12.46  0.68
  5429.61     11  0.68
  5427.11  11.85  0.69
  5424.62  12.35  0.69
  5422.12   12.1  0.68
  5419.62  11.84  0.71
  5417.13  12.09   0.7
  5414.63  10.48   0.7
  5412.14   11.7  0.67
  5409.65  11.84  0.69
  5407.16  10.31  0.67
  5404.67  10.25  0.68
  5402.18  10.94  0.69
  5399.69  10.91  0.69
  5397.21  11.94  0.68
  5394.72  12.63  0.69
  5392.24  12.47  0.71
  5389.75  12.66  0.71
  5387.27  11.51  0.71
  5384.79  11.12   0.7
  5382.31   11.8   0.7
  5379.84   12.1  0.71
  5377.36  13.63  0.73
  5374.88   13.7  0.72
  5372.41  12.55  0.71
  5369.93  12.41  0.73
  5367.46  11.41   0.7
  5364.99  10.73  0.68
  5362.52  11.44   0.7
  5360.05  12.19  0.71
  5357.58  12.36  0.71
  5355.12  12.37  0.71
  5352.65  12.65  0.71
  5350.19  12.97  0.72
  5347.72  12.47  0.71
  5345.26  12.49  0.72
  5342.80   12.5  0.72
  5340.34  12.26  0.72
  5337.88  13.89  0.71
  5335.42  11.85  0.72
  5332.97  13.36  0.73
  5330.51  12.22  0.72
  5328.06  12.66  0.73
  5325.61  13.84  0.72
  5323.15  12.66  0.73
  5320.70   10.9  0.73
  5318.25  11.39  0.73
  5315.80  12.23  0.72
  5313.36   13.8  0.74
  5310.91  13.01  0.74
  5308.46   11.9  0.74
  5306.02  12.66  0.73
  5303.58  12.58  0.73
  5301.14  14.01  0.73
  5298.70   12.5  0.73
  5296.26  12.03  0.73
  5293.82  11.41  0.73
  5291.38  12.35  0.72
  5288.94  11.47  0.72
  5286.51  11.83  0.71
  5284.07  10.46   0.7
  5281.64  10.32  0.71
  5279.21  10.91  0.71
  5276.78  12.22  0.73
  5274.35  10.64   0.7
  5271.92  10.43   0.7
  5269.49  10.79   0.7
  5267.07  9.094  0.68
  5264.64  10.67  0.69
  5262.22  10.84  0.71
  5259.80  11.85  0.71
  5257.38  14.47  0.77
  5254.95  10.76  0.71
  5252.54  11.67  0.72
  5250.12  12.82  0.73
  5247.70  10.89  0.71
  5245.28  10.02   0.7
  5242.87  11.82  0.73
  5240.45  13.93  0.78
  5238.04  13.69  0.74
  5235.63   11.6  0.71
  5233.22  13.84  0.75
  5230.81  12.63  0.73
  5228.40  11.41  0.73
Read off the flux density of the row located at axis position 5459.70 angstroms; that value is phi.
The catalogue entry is 12.46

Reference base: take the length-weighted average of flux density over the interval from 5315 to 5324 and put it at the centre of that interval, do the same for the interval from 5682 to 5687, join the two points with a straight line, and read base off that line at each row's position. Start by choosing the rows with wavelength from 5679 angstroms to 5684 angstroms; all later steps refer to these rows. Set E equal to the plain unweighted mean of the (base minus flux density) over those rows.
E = 1.5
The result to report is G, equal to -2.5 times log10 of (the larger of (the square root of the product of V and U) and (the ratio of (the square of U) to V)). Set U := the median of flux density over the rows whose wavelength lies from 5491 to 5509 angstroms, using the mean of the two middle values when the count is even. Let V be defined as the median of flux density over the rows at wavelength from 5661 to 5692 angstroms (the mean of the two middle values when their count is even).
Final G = -2.74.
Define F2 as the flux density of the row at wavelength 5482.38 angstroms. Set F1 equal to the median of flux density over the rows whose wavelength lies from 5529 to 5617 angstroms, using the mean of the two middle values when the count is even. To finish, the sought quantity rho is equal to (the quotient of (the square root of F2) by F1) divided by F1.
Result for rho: 0.020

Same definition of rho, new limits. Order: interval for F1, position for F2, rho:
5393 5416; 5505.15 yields 0.029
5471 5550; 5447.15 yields 0.024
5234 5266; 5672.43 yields 0.028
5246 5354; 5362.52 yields 0.023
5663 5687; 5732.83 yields 0.022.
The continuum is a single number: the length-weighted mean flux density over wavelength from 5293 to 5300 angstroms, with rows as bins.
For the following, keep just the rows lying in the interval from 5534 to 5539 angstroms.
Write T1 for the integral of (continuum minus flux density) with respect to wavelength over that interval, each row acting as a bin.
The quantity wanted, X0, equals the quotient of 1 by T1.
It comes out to 1.7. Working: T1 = 1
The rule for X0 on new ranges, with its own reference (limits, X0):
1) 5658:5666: 0.2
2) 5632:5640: 0.1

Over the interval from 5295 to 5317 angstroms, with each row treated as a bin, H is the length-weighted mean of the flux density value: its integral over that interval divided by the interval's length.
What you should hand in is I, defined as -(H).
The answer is -12.75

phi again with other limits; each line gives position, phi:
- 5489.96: 11.75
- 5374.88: 13.7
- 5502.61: 12.76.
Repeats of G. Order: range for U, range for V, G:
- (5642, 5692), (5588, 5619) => -2.76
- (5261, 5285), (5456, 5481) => -2.64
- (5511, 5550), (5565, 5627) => -2.76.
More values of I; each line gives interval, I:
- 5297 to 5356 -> -12.63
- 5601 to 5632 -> -12.97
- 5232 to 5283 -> -11.58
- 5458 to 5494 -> -12.74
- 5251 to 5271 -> -11.28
